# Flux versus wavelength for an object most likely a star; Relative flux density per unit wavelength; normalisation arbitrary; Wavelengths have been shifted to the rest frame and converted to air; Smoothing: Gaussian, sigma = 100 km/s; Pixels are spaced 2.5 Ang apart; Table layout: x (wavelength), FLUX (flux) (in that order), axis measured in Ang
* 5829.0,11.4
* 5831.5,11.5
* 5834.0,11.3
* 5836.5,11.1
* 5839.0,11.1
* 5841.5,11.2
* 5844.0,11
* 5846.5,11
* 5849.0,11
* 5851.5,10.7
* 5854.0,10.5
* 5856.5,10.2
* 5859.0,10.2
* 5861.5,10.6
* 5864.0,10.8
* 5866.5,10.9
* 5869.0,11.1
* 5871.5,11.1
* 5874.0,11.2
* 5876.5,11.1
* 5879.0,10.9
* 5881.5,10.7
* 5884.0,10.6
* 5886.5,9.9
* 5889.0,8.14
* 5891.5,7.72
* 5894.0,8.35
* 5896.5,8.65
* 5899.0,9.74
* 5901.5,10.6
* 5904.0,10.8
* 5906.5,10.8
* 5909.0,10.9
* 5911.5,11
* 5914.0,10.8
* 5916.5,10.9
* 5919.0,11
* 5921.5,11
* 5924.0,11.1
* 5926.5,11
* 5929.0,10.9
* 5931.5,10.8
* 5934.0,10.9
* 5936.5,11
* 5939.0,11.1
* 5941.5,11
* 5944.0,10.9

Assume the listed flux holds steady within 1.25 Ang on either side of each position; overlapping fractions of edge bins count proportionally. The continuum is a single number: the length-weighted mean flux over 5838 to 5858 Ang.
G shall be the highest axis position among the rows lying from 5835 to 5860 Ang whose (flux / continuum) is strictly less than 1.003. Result 5859.0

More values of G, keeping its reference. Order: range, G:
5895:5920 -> 5914.0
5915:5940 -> 5931.5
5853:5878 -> 5864.0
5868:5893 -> 5891.5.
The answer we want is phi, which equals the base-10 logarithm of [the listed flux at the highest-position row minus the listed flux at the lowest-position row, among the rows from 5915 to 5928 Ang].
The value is -1.00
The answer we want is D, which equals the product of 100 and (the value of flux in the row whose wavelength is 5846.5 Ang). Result 1100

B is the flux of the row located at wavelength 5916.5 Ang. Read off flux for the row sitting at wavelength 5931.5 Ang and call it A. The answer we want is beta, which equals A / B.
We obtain 0.99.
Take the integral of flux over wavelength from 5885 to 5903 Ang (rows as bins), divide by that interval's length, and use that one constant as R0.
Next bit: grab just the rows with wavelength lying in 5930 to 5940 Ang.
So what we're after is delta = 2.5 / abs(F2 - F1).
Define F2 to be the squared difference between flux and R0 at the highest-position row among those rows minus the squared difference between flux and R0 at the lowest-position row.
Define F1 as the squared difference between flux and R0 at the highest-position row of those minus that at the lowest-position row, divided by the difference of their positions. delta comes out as 2.5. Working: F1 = 0.15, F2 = 1.1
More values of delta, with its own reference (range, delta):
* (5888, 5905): 1.2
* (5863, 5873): 2.5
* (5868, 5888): 0.8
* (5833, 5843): 6.6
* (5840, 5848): 3.8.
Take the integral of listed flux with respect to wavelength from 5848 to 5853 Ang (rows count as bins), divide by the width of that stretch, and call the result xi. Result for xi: 10.8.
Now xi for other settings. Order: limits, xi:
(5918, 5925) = 11.0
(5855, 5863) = 10.4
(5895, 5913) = 10.3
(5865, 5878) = 11.1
